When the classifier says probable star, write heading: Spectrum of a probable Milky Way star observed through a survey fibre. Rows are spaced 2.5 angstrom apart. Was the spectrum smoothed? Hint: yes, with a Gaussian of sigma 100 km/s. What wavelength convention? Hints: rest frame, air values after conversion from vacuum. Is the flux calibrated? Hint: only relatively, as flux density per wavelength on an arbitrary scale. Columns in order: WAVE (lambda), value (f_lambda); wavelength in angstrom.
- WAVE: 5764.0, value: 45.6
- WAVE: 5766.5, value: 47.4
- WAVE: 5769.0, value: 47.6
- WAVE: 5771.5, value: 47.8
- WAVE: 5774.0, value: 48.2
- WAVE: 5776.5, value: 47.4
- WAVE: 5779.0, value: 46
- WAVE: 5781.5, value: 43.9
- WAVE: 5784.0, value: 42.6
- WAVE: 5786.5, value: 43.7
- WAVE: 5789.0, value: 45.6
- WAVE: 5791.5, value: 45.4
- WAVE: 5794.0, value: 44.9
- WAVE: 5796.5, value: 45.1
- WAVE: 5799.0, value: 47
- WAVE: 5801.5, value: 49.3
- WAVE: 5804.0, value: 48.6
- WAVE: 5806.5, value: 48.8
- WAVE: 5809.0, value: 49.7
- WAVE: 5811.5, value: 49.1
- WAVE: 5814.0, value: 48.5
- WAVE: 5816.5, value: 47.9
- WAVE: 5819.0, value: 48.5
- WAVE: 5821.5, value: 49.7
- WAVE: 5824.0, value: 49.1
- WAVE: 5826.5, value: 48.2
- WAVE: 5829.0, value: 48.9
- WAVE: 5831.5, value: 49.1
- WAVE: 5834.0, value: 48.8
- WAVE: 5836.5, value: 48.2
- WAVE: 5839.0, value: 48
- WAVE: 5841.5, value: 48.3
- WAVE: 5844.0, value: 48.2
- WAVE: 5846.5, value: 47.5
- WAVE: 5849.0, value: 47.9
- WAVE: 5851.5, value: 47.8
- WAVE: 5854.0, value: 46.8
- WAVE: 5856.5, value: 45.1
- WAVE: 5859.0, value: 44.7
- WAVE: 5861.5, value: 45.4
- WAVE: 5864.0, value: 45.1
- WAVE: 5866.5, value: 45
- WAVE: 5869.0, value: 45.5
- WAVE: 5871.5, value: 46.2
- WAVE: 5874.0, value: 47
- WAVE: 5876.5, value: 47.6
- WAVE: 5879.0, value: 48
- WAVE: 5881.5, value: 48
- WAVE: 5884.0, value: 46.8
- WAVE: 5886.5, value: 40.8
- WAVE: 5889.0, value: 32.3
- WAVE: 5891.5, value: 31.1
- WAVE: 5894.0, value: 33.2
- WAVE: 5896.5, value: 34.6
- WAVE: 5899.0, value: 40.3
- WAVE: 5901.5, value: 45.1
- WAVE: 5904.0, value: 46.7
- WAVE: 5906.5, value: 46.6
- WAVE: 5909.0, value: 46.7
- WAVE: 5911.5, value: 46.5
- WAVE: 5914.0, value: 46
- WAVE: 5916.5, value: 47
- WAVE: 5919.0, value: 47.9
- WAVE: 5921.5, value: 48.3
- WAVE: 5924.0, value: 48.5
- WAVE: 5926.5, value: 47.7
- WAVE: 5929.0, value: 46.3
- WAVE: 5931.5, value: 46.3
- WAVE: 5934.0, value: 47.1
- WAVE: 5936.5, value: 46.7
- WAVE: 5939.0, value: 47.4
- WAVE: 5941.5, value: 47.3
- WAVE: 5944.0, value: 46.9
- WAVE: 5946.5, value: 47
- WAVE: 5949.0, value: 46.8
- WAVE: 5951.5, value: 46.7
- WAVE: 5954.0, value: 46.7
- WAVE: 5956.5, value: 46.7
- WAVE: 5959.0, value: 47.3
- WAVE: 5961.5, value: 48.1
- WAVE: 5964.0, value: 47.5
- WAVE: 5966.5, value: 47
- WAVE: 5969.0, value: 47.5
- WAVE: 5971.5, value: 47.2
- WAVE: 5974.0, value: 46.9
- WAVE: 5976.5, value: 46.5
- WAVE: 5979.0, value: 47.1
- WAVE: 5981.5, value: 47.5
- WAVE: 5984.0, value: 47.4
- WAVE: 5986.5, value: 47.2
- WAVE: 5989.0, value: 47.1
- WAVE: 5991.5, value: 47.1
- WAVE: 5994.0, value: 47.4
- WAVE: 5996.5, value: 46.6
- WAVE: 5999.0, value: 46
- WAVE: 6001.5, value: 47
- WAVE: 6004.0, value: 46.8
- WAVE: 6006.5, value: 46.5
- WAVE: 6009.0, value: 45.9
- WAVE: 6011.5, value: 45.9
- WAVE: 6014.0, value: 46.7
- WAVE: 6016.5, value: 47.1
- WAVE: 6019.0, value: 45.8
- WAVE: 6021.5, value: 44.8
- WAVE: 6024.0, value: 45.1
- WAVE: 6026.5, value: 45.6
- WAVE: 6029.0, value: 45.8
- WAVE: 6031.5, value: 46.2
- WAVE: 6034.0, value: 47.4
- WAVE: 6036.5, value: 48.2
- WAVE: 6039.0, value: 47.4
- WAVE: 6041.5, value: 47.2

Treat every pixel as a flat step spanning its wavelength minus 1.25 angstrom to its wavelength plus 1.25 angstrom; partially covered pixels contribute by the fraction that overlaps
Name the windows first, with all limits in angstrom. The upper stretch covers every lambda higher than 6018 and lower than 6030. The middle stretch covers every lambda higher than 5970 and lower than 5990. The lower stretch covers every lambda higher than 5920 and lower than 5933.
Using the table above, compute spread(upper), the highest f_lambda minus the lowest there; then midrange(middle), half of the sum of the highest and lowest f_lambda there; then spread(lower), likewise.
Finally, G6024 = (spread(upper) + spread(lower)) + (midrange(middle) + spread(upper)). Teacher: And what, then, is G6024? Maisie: 51.2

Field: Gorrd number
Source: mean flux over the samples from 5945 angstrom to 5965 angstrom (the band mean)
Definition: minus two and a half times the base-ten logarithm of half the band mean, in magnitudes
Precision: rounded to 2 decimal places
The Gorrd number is -3.43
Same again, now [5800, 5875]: -3.44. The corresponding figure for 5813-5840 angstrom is -3.46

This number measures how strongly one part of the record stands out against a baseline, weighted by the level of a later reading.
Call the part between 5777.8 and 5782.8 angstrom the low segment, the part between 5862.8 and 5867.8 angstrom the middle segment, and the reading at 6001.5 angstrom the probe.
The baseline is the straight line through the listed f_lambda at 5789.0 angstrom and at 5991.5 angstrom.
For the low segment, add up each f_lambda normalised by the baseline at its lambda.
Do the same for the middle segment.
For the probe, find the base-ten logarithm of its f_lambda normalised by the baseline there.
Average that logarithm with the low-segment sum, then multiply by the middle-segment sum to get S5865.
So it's 1.93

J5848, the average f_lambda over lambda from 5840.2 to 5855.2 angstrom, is 47.8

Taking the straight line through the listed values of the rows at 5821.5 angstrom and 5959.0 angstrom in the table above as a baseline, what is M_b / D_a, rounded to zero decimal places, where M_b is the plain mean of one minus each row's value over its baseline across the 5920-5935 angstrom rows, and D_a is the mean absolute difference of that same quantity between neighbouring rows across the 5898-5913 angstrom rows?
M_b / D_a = 0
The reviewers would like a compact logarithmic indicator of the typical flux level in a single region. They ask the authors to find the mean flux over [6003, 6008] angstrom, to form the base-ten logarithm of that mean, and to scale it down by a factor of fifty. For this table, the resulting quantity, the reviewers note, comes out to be 0.0334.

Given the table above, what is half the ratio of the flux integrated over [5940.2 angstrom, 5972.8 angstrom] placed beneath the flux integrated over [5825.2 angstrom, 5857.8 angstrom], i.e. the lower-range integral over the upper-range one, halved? 0.5082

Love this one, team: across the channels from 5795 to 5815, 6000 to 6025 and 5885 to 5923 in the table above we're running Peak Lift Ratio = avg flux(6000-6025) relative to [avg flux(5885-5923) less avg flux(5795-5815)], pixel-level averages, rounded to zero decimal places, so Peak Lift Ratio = -8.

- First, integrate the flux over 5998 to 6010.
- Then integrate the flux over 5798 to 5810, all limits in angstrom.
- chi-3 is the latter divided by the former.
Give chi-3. 1.05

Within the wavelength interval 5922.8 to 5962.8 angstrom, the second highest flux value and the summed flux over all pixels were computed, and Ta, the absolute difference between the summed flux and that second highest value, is 705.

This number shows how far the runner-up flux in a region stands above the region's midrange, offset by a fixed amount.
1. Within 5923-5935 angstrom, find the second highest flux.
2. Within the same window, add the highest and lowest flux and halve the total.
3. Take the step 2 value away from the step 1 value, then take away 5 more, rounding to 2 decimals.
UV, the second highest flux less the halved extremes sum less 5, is -4.70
